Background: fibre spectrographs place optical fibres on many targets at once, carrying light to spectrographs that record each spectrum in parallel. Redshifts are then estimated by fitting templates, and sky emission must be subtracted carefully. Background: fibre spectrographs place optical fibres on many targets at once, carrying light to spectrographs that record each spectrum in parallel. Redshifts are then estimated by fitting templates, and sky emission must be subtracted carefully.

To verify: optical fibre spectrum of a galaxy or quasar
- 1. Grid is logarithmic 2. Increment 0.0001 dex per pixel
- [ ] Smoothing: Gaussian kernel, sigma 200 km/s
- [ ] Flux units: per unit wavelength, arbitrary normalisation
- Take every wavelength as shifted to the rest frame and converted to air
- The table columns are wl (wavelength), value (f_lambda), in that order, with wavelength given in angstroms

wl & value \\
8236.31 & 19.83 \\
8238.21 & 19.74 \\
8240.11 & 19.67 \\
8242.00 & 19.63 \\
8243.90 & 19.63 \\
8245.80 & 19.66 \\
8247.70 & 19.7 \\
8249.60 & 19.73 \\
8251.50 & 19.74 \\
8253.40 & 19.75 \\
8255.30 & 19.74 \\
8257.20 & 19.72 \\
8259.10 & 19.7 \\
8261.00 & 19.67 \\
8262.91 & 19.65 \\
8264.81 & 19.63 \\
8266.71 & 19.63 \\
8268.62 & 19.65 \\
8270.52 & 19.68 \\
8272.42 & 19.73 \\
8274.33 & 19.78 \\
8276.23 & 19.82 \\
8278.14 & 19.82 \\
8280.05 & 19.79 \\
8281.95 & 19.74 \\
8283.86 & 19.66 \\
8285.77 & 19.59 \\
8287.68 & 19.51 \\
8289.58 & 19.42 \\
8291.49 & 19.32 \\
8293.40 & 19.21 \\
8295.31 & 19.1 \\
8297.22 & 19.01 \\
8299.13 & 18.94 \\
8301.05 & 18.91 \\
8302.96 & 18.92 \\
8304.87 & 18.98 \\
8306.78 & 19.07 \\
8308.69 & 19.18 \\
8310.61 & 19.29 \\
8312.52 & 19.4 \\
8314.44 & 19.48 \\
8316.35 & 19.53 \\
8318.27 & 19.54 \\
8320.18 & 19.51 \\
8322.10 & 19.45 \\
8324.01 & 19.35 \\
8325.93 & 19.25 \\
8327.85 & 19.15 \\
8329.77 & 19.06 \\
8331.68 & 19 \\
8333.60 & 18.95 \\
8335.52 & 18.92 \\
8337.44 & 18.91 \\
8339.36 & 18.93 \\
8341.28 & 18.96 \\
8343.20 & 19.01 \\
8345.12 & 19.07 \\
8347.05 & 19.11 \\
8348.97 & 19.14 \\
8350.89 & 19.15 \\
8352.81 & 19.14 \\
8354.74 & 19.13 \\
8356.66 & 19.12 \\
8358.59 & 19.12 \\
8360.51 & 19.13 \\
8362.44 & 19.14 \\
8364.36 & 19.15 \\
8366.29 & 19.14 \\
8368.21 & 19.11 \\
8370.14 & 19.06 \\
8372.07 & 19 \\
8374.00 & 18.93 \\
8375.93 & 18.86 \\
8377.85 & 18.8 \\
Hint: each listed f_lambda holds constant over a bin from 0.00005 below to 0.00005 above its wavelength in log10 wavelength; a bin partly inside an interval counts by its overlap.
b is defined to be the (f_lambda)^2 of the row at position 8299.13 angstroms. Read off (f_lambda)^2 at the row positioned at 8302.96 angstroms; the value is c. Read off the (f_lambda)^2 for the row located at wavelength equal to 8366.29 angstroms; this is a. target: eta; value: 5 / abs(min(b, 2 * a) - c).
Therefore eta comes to 6.60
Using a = 366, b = 359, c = 358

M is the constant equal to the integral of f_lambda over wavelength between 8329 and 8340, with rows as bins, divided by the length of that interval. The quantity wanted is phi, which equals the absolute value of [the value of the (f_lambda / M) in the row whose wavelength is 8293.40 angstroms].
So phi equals 1.01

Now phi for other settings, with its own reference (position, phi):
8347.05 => 1.01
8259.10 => 1.04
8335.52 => 1.00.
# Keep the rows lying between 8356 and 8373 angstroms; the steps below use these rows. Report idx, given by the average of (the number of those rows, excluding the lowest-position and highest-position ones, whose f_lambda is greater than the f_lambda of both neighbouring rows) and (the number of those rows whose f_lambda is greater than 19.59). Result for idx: 0.5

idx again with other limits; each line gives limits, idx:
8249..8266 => 5.0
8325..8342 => 0.0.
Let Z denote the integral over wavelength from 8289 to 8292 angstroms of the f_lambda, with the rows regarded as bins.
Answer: 58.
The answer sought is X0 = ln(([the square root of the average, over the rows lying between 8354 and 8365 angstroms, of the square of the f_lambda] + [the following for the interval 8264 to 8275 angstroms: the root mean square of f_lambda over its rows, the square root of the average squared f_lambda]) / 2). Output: 2.97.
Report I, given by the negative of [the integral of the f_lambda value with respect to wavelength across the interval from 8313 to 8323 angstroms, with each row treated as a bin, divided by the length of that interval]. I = -19.5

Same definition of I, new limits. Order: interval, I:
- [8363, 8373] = -19.1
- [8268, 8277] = -19.8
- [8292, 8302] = -19.0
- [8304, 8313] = -19.2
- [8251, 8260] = -19.7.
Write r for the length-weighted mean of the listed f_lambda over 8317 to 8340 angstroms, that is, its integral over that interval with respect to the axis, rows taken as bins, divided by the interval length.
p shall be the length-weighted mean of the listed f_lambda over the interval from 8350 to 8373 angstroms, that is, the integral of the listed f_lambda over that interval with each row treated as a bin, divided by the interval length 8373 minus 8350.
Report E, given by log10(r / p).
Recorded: 0.001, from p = 19.1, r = 19.2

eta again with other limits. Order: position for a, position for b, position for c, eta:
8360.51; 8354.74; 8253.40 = 0.21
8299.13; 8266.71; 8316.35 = 1.28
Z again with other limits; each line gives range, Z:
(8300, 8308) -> 152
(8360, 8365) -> 96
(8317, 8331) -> 271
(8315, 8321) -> 117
